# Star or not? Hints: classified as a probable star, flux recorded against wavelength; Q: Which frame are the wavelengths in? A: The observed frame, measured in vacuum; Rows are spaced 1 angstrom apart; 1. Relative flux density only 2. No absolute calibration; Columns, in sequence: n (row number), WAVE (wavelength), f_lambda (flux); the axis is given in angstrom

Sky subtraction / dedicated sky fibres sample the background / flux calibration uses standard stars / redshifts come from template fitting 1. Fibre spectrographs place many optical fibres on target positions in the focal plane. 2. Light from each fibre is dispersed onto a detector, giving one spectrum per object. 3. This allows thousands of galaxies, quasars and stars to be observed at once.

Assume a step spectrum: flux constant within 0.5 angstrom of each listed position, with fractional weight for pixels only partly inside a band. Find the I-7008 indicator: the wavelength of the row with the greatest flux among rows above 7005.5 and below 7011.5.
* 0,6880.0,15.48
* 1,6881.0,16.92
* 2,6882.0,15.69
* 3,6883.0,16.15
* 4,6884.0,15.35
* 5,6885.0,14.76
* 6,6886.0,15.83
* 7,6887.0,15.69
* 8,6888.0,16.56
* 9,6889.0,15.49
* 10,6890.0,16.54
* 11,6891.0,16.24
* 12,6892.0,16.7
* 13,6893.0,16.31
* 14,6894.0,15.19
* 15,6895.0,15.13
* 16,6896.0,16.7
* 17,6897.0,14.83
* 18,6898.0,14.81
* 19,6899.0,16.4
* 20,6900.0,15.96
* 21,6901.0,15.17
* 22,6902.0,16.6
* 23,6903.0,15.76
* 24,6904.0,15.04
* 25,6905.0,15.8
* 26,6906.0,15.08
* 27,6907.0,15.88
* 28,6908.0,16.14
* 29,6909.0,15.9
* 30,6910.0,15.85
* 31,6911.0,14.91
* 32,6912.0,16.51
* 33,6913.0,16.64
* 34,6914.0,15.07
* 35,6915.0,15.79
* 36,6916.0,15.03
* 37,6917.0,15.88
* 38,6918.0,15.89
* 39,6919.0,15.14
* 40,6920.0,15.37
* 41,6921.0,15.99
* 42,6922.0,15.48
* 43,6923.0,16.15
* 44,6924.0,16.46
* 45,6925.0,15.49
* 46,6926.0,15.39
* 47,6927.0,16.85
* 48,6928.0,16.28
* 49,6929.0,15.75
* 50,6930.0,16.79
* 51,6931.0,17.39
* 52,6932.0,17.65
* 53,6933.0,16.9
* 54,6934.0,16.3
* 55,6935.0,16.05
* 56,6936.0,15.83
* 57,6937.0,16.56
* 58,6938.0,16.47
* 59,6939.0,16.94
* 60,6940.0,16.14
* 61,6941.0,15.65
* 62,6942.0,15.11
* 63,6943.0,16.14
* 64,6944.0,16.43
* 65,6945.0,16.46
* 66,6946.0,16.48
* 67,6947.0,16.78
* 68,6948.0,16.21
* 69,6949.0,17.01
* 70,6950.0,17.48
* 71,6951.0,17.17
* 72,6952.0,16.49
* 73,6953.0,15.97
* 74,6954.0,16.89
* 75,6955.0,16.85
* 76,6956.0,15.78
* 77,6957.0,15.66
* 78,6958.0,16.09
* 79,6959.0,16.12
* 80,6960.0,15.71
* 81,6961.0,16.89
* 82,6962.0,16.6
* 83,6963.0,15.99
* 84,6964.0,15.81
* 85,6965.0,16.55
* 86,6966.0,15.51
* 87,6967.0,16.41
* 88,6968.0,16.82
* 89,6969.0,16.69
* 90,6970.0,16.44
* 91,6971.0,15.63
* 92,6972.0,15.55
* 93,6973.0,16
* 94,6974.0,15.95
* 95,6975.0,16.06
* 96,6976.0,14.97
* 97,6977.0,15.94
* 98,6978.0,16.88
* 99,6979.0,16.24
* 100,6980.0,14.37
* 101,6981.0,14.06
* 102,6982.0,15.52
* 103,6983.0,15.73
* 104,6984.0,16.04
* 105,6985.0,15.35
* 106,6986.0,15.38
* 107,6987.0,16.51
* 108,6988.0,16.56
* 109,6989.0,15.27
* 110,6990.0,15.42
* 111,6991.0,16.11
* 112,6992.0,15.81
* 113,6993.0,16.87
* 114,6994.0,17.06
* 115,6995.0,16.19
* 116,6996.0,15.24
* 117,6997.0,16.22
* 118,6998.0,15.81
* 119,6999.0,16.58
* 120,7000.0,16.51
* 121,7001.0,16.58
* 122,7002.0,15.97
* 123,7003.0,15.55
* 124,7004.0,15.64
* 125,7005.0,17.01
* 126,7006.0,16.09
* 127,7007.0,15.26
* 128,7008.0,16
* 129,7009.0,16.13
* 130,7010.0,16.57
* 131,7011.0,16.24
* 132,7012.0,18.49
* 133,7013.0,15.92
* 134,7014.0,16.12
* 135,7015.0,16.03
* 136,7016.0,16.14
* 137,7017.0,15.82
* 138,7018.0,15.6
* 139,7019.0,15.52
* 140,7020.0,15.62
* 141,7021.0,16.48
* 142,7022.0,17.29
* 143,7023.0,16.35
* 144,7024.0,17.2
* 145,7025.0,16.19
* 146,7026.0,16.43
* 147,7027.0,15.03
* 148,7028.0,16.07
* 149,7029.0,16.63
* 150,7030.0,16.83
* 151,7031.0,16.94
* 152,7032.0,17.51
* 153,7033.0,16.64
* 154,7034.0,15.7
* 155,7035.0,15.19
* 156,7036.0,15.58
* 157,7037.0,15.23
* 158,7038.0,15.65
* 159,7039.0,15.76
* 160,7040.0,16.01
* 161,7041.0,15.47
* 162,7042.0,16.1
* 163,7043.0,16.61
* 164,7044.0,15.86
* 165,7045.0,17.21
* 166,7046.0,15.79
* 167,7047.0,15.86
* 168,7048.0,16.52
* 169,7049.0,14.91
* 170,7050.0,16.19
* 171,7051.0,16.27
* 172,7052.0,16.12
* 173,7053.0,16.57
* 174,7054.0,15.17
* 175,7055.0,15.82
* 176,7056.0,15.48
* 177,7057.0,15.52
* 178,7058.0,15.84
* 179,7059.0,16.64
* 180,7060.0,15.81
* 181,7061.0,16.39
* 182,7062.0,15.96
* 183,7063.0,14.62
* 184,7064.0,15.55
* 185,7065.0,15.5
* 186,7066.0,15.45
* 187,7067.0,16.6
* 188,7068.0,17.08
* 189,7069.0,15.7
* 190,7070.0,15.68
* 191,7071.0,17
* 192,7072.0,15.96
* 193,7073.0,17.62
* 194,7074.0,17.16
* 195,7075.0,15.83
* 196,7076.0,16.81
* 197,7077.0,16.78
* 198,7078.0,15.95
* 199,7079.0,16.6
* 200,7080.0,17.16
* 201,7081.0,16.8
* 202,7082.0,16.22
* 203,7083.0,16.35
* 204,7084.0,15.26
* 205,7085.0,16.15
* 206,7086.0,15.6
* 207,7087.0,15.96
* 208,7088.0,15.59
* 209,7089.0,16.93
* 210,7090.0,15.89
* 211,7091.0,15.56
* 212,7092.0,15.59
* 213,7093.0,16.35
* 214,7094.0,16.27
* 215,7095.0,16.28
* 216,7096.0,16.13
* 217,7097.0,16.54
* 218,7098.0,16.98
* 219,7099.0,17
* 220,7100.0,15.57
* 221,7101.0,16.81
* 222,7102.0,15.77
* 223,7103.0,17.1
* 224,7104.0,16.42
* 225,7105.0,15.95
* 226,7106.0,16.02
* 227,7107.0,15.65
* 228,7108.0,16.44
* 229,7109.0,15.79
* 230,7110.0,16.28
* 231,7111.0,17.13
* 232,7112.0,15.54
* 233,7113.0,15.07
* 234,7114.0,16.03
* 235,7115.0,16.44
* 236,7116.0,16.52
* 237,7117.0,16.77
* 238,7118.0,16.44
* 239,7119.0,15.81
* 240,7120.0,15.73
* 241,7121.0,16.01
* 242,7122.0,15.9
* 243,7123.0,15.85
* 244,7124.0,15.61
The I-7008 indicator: 7010.0 angstrom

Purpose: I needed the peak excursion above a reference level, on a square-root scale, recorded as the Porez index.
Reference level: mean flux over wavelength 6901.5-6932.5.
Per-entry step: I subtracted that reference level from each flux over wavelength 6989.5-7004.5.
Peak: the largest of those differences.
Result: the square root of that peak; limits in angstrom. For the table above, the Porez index 1.1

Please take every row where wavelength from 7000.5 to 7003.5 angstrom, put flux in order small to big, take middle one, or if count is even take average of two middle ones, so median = 15.97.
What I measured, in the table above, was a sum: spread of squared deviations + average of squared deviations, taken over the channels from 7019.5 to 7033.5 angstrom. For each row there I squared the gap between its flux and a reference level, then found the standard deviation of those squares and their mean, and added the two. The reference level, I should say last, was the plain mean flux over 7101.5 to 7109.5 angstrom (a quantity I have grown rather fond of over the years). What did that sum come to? 1.1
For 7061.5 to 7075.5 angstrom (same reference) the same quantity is 1.4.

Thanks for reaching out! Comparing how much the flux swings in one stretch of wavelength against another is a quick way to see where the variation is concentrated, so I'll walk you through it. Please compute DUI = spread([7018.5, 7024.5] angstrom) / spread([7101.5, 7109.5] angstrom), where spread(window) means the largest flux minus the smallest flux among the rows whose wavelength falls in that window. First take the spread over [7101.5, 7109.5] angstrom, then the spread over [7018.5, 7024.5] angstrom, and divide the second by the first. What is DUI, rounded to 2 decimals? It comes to 1.22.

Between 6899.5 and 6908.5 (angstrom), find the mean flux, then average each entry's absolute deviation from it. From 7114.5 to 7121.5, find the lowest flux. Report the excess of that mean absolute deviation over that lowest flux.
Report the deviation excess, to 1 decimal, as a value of -15.3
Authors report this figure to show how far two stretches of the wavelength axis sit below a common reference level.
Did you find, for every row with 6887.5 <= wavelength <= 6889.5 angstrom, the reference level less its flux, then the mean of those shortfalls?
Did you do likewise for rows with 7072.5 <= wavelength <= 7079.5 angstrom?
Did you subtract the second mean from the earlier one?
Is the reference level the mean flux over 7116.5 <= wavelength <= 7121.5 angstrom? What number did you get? 0.65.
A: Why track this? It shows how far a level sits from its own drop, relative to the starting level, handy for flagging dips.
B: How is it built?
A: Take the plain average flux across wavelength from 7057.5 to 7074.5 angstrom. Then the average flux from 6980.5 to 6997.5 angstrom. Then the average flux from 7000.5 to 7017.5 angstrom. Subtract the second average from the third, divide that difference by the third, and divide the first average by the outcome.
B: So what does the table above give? 716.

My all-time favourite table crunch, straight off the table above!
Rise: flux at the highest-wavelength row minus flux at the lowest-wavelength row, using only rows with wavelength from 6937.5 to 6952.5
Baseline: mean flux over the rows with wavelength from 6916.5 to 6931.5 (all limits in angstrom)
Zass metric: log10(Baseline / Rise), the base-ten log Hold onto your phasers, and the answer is 2.90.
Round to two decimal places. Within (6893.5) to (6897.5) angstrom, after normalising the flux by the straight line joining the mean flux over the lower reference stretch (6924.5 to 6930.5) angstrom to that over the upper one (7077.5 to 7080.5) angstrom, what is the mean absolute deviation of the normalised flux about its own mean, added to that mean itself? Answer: 1.01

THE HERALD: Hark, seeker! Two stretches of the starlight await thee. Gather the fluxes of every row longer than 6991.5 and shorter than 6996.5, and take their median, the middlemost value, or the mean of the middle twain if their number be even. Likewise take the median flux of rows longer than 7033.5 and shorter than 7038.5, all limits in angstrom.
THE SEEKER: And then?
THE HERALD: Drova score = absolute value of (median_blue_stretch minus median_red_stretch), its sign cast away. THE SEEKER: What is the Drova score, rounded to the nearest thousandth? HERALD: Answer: 0.610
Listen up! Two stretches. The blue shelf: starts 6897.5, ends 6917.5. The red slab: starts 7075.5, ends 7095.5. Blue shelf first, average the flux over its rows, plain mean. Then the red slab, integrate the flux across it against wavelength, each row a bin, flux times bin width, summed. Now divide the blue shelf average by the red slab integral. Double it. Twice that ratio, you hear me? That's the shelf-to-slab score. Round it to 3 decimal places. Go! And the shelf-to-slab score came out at 0.097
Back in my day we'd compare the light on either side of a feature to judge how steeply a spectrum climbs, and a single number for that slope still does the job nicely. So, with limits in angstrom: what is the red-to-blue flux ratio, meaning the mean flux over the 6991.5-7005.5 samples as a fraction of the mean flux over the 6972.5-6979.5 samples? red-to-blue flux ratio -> 1.01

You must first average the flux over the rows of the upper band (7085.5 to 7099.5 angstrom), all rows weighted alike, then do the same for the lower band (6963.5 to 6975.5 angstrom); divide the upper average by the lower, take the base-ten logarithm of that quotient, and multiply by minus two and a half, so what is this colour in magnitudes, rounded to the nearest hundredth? 0.00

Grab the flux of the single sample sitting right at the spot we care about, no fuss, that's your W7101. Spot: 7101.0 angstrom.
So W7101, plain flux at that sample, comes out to 16.81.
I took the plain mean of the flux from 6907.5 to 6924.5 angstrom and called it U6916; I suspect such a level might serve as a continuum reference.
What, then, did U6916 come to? 15.8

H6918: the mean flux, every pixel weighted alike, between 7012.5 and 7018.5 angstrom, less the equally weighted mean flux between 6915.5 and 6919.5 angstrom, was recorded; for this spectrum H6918 0.5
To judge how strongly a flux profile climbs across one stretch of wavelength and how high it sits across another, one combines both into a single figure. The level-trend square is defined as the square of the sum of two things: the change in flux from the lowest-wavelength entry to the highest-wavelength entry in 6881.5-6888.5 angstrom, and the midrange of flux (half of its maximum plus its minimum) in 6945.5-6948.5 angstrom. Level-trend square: 302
